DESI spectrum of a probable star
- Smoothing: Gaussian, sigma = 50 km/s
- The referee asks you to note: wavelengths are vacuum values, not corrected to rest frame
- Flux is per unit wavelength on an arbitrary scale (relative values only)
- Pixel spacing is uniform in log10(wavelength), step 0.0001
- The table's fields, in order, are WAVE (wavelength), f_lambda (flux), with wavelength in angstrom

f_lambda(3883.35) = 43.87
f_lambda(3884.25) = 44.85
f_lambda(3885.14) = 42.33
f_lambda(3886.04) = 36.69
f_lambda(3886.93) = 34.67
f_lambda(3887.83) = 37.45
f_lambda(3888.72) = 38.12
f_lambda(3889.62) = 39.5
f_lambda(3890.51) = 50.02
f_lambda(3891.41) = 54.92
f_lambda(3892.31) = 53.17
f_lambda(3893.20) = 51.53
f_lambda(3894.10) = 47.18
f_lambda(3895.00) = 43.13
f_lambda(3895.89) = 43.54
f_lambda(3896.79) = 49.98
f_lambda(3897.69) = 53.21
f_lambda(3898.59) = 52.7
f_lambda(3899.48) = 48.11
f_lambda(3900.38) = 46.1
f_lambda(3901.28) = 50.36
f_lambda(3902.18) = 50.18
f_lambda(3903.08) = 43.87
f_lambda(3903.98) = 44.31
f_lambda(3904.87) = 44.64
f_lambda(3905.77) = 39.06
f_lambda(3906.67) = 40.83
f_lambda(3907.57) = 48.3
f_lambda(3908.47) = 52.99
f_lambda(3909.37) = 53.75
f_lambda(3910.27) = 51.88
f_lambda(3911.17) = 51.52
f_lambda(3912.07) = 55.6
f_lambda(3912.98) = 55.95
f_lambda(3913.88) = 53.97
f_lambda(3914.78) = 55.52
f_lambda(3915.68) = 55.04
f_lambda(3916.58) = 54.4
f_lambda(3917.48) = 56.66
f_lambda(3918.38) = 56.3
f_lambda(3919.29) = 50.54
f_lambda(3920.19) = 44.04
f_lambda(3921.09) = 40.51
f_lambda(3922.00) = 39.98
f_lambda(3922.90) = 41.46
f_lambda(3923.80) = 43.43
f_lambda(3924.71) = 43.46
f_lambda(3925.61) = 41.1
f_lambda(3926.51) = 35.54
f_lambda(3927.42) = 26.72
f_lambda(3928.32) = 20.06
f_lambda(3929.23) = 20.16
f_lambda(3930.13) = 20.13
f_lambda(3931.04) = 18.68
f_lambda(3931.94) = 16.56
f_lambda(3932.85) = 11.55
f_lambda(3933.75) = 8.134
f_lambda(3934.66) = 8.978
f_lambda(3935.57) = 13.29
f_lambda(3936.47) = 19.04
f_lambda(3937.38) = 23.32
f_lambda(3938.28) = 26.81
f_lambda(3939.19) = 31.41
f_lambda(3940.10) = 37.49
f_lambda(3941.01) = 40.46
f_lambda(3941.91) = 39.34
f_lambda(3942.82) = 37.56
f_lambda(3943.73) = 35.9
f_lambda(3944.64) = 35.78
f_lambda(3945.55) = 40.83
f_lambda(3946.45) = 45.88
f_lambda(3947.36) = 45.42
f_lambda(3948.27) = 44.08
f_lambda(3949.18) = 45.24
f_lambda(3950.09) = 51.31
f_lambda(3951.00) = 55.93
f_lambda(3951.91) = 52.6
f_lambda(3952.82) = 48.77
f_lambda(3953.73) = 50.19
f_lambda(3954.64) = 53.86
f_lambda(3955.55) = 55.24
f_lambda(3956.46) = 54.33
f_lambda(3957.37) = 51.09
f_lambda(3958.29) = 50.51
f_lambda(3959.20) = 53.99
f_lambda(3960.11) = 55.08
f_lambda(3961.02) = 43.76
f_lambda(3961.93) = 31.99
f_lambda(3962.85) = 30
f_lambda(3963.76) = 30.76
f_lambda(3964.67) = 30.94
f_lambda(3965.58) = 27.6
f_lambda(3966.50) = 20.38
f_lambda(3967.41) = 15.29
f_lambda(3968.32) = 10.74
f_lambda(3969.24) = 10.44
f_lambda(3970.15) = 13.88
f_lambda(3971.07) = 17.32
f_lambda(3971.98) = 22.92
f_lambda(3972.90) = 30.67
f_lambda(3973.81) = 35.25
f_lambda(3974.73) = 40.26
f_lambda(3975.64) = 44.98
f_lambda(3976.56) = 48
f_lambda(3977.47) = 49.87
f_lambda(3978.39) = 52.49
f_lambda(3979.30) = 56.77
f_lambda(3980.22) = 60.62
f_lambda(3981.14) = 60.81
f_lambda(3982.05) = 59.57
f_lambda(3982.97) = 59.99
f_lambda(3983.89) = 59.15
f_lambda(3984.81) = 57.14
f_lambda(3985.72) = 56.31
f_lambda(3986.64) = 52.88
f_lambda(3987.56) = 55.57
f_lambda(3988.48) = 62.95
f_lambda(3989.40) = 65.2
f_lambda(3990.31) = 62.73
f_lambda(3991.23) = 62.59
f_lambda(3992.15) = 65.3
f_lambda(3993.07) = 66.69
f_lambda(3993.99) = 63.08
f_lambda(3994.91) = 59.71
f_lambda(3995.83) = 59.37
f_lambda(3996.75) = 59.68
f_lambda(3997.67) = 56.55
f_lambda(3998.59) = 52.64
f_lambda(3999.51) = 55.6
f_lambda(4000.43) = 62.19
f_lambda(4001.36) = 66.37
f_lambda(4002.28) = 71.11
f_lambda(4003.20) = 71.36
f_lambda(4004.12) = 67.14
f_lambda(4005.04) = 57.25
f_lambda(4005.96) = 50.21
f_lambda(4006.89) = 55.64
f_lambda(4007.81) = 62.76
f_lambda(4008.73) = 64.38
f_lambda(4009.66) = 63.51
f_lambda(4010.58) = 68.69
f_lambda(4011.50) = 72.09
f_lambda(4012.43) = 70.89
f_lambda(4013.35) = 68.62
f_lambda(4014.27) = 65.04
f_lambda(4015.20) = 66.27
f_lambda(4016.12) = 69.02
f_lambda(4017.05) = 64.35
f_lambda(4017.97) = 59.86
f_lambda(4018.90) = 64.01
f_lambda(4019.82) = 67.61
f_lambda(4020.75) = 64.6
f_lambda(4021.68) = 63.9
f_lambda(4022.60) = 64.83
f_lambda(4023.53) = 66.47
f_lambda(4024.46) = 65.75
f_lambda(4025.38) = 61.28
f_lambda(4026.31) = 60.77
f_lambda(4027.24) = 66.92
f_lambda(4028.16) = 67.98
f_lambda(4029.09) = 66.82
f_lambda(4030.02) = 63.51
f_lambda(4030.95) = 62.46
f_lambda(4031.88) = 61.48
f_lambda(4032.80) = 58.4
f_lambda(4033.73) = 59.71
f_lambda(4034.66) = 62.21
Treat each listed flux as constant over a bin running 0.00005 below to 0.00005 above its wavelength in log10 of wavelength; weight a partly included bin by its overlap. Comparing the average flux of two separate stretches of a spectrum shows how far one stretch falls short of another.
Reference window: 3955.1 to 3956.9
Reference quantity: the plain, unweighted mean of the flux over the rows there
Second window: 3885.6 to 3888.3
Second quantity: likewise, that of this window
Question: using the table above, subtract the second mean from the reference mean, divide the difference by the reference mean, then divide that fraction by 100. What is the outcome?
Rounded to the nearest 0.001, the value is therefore 0.003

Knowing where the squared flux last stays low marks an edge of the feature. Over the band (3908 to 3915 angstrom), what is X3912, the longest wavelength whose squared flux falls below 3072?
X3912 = 3913.88 angstrom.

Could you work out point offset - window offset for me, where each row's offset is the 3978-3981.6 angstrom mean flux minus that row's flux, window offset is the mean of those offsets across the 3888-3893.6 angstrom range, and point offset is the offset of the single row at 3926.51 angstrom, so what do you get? 12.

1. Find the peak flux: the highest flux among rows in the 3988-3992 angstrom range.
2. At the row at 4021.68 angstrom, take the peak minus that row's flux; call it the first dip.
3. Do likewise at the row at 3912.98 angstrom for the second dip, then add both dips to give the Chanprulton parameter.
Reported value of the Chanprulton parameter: 11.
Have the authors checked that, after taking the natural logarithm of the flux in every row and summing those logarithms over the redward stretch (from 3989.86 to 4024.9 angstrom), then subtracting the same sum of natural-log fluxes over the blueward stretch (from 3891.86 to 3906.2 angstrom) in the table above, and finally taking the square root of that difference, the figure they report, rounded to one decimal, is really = 9.8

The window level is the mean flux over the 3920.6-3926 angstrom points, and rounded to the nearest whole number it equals 42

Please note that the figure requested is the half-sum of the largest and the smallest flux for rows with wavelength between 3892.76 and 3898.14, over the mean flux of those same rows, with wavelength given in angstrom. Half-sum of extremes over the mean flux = 1.00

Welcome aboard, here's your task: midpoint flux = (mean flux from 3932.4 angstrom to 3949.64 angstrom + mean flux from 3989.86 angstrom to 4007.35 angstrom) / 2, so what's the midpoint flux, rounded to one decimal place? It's 46.2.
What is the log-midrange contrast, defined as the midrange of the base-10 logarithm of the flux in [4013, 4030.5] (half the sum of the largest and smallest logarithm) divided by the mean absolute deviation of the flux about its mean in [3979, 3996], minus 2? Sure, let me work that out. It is -1.36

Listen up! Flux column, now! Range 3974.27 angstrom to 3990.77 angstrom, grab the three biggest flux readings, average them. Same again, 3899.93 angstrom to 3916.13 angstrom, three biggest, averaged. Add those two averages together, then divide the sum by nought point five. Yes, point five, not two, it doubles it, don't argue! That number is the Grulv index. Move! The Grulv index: 239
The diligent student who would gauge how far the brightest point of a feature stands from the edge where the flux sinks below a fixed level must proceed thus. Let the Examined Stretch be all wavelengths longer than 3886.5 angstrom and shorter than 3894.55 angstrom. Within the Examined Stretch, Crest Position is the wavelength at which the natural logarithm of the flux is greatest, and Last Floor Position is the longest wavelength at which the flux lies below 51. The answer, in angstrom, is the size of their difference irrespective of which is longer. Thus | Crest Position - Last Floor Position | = 2.7 angstrom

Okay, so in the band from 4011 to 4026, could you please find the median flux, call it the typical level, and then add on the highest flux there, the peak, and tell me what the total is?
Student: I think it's 137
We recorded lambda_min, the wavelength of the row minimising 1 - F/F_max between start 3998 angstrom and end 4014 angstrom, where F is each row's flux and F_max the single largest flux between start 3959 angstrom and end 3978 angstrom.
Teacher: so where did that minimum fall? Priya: 4011.50 angstrom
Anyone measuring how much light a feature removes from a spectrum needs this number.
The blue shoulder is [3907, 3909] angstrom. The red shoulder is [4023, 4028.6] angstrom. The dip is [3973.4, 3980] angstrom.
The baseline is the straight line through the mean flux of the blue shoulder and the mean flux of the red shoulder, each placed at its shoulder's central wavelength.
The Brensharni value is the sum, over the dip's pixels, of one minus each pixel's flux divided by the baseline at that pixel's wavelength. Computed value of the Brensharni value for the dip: 1.4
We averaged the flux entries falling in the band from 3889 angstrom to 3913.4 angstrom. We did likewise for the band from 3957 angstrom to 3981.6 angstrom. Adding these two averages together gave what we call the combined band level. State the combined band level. 86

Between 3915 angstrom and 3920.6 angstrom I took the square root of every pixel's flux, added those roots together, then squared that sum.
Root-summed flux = 1898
